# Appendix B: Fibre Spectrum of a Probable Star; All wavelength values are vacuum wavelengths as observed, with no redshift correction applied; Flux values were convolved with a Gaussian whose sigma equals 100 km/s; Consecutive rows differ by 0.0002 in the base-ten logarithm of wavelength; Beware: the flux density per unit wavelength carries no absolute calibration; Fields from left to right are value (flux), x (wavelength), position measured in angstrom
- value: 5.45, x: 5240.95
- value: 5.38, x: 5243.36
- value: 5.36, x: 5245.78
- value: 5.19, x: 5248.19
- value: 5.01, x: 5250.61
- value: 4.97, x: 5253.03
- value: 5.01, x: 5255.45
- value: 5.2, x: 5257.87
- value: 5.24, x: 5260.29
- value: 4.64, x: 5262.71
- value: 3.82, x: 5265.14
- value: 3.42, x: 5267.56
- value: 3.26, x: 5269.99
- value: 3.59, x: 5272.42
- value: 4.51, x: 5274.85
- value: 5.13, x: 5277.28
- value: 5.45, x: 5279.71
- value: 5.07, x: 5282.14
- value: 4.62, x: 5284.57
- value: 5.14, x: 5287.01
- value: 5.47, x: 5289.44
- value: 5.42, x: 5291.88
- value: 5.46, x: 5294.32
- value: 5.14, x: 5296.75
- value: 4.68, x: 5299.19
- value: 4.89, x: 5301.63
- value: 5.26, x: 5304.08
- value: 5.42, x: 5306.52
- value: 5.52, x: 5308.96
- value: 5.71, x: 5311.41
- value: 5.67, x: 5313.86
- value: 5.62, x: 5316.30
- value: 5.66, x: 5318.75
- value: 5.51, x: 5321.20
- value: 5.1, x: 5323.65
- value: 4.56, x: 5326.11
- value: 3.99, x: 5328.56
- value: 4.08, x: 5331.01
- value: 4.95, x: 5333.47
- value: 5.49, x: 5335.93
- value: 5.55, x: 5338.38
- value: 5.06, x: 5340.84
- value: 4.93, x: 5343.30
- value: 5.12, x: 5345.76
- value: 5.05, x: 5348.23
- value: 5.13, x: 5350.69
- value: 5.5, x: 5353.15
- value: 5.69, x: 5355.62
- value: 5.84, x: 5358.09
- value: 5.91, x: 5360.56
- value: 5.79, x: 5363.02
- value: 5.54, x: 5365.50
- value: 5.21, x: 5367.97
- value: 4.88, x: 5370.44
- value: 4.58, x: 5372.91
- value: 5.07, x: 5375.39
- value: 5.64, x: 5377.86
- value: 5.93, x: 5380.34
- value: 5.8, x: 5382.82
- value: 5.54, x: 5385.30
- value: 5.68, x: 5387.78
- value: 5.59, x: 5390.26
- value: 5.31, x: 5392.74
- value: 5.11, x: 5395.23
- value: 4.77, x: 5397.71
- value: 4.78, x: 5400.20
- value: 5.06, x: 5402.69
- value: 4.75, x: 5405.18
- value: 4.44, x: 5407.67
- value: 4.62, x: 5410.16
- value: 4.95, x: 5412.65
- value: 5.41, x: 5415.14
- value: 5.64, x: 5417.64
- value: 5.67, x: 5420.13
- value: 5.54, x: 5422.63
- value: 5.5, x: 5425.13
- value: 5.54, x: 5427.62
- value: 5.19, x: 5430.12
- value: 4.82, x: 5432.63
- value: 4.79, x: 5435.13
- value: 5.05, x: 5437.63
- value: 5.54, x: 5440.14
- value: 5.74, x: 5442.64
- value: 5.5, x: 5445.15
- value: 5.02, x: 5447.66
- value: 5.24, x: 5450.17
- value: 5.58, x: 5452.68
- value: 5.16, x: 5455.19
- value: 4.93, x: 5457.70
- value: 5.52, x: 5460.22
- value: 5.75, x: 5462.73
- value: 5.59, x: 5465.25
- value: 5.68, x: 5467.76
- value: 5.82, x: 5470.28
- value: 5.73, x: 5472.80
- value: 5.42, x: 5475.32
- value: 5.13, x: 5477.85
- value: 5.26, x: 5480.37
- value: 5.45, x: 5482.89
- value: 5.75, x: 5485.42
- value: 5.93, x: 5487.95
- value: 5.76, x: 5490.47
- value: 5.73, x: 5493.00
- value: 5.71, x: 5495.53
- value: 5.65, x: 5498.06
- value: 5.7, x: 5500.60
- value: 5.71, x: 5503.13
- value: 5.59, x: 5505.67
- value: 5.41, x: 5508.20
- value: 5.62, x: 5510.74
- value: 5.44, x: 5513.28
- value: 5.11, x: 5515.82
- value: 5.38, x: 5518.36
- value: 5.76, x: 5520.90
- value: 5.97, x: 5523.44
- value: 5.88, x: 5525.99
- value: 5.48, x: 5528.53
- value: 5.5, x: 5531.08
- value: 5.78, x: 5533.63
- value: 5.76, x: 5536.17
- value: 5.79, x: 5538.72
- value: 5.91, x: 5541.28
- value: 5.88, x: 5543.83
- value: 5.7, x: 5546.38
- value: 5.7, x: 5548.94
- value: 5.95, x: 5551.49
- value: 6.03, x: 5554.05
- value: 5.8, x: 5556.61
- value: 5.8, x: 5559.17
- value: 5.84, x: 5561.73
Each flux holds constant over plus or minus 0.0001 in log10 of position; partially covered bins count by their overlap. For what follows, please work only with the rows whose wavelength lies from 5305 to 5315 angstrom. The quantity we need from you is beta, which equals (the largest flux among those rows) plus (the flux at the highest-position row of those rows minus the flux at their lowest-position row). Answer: 5.96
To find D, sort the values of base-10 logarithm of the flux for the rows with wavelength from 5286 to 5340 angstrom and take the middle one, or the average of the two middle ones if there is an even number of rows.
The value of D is 0.734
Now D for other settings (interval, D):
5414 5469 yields 0.741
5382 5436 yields 0.720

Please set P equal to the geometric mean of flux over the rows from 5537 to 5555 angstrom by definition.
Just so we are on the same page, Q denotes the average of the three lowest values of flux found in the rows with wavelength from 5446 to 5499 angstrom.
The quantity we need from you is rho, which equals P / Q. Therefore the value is 1.16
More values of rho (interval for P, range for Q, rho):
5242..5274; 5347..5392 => 0.94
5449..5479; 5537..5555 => 0.95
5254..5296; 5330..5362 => 1.00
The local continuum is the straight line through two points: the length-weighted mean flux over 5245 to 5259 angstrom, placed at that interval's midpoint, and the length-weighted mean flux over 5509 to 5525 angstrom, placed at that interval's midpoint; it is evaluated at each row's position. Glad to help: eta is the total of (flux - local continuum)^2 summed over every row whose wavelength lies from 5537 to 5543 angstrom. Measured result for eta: 0.15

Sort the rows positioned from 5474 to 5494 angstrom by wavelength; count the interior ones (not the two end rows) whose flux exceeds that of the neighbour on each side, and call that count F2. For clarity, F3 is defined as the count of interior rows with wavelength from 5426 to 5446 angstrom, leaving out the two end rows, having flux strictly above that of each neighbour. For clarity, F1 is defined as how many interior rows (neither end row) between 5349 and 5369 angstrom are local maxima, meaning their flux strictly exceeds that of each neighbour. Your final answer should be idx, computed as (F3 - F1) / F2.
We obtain 0.00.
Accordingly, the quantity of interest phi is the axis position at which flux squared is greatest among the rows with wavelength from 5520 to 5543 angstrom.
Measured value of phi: 5523.44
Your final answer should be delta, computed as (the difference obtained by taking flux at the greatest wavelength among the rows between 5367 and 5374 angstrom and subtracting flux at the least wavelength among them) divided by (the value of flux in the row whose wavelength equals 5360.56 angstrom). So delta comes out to -0.107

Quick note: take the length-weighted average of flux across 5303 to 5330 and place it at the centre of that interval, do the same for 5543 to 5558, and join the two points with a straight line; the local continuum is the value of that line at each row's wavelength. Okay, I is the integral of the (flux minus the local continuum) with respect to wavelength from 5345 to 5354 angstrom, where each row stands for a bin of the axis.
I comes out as -1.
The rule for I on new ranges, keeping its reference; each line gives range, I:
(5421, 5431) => -1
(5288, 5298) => 2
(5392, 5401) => -4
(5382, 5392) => 2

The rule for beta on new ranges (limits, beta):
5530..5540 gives 6.08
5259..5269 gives 3.42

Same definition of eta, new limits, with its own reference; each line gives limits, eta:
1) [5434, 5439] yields 0.52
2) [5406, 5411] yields 1.43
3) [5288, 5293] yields 0.14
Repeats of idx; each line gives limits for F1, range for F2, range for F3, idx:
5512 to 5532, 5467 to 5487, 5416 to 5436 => 1.00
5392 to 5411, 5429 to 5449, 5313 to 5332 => 0.00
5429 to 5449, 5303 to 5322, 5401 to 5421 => -0.50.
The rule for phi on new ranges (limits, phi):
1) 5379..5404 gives 5380.34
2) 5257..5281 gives 5279.71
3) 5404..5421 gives 5420.13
